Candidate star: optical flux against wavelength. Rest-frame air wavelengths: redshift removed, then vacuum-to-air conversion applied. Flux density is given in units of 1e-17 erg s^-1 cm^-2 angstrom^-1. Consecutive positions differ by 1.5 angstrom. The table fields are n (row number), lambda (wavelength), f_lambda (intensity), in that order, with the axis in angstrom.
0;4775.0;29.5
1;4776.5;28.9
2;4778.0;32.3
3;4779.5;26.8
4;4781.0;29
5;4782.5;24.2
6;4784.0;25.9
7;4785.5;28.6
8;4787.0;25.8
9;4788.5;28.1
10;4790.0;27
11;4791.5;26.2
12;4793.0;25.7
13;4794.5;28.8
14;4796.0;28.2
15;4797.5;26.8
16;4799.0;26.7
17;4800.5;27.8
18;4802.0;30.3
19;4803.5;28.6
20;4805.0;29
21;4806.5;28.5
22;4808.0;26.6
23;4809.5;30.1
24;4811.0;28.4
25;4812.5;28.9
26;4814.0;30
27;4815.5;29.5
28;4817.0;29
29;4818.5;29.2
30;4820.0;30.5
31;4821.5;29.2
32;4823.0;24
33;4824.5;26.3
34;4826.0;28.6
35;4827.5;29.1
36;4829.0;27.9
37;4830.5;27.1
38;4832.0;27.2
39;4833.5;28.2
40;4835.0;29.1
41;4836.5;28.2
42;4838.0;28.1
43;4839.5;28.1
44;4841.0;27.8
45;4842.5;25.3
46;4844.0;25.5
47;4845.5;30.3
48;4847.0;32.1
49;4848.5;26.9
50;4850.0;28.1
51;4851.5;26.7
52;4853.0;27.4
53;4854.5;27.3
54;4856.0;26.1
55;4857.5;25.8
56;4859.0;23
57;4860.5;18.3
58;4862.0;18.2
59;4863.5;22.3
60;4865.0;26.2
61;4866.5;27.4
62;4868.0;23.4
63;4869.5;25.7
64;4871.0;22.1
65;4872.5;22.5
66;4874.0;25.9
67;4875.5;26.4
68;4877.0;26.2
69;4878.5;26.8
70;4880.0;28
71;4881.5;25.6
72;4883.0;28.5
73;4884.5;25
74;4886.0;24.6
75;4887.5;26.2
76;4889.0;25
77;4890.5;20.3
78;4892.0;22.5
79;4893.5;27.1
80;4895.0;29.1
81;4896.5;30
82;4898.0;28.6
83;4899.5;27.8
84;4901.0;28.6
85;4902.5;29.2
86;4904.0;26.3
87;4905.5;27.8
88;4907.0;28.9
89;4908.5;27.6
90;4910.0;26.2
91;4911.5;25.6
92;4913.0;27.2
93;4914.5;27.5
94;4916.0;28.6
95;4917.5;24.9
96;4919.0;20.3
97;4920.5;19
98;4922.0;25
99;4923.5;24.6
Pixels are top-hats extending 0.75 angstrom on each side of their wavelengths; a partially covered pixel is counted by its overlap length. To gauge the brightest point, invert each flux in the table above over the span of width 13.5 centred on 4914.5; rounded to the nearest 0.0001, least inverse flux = 0.0350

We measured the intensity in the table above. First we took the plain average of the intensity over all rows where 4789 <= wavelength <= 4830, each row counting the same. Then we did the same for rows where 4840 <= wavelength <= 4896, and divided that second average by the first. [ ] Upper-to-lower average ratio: 0.91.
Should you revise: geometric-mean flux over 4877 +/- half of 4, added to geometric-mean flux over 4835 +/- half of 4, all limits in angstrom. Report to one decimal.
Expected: 55.0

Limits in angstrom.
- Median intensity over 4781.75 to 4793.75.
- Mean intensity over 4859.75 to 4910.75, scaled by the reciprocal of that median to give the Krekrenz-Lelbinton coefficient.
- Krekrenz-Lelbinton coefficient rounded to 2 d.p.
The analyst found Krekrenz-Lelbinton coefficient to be 0.99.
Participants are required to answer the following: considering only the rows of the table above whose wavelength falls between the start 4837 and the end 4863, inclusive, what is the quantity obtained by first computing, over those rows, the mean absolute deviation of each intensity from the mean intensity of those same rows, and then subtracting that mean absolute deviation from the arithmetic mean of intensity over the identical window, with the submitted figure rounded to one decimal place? 23.7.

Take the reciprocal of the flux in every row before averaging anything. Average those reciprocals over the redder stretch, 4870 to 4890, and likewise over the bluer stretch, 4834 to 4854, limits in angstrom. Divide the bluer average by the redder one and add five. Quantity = 5.91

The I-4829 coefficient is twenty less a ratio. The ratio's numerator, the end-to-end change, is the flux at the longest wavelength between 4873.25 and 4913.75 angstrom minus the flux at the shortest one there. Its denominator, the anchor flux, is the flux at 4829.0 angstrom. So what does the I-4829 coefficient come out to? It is 20.0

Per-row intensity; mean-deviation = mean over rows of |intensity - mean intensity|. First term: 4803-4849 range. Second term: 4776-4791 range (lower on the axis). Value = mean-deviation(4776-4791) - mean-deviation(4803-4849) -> 0.49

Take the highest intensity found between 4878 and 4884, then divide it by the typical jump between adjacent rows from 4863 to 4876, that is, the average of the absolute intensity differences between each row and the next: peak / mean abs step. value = 12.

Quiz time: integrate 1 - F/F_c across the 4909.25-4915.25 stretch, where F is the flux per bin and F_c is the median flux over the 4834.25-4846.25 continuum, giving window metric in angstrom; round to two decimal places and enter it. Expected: 0.31 angstrom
